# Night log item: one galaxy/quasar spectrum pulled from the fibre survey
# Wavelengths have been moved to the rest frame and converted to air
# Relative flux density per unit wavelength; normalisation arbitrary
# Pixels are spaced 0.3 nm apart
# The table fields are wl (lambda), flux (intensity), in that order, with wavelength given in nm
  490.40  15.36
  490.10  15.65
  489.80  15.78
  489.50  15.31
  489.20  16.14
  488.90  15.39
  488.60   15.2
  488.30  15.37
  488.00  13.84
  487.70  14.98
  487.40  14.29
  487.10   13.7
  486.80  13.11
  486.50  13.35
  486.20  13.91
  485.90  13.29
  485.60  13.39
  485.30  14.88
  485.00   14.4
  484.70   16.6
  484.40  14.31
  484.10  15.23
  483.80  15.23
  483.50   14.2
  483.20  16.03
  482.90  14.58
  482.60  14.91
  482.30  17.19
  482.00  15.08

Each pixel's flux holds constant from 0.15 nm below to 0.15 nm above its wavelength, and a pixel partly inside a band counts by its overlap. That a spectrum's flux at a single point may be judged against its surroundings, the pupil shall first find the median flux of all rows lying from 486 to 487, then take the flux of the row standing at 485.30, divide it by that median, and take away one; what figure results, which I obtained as 0.11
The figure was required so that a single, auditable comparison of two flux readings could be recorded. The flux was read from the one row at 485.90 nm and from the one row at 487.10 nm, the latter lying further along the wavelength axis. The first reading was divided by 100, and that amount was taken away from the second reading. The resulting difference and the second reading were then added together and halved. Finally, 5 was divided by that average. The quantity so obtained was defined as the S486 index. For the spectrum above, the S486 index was 0.37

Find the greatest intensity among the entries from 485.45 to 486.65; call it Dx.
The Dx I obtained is 13.91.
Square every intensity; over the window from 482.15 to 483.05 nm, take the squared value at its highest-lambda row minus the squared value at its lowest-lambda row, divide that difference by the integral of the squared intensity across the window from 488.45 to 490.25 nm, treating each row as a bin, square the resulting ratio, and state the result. 0.036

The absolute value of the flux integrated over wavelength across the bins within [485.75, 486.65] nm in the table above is 12.2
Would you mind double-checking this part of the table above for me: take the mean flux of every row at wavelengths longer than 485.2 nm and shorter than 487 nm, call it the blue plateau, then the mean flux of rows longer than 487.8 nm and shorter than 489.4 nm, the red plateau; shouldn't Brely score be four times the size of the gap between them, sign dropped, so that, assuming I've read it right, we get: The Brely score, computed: 6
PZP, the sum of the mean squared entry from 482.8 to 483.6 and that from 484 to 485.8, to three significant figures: 444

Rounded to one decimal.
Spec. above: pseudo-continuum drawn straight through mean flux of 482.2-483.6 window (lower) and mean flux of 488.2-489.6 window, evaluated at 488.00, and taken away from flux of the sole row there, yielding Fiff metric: -1.6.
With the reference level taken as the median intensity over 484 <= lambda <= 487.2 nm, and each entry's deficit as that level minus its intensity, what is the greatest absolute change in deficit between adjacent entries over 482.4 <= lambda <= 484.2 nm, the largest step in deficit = 1.8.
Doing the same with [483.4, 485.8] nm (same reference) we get 2.3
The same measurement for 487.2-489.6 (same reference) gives 1.5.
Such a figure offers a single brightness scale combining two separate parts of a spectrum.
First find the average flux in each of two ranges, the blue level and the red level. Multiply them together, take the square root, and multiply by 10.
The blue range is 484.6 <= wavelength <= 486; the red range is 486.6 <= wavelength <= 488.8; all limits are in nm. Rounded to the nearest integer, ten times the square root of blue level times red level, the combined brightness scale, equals 144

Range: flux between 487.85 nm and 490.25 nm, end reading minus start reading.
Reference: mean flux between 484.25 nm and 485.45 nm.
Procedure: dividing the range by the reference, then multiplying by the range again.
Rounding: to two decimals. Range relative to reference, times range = 0.22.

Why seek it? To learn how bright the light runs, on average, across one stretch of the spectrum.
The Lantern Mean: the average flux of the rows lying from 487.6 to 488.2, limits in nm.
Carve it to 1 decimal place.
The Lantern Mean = 14.4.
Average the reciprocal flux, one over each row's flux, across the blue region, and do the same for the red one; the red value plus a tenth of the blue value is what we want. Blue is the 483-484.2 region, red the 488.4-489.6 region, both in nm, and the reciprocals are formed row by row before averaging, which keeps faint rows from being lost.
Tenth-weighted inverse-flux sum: 0.071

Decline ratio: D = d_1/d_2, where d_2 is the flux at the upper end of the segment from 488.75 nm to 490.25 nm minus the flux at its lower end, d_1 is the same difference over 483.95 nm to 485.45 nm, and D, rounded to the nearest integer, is -1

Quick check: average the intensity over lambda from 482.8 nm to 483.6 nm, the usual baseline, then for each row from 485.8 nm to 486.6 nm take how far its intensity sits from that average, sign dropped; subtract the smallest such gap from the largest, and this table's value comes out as 0.6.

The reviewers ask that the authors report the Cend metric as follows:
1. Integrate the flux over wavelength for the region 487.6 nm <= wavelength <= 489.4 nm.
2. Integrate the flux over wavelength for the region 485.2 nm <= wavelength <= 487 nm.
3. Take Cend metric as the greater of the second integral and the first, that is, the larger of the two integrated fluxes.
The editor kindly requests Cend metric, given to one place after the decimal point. 27.3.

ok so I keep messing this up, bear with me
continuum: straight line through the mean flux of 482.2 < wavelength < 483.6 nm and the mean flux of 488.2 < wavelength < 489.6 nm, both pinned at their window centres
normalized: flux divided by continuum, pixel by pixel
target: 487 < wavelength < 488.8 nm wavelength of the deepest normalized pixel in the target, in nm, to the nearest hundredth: 487.10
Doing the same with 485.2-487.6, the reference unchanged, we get 486.80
